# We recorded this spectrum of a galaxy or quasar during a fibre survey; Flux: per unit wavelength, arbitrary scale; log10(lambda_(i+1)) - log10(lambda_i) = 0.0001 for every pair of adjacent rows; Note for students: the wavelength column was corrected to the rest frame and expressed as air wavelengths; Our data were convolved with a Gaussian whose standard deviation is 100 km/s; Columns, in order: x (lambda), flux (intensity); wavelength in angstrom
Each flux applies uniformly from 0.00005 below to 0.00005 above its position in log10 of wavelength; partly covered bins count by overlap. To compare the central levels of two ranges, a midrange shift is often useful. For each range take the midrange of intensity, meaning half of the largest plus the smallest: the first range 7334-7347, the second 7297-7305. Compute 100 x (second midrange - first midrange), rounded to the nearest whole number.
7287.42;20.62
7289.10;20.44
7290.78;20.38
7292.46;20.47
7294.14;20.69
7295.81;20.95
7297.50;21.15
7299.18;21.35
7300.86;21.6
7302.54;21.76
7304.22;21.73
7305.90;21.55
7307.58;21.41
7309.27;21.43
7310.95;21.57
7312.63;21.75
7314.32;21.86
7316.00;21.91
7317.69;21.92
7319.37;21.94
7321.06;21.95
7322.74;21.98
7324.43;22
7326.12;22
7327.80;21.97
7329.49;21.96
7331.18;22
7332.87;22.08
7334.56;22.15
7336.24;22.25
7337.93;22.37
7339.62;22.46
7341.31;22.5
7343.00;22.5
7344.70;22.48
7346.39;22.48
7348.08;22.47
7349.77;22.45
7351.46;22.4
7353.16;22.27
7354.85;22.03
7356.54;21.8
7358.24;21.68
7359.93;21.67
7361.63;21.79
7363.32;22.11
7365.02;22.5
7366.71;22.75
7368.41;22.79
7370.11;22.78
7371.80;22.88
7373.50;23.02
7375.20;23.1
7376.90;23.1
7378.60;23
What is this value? -87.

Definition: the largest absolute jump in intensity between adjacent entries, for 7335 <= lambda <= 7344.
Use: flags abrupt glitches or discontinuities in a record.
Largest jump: 0.12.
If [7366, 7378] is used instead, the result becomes 0.14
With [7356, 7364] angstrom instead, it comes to 0.32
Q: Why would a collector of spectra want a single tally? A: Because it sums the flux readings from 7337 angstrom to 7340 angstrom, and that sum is 44.8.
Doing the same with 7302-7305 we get 43.5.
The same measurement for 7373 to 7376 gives 46.1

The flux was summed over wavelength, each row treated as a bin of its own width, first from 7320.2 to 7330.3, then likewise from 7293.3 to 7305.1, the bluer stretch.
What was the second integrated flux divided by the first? 1.13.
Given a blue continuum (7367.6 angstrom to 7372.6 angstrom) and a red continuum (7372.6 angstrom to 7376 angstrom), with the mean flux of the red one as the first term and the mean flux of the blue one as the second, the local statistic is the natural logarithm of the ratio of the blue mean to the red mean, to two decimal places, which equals -0.01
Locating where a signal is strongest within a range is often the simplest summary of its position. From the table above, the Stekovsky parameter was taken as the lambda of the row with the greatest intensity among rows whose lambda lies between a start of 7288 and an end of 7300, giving 7299.18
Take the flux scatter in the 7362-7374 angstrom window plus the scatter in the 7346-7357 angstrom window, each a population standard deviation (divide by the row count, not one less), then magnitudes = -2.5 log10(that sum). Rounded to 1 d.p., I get 0.7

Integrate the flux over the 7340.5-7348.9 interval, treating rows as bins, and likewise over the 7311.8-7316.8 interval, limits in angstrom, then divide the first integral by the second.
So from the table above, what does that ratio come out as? 1.7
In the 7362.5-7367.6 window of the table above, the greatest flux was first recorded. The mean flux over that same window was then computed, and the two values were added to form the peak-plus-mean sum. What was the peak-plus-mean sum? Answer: 45.2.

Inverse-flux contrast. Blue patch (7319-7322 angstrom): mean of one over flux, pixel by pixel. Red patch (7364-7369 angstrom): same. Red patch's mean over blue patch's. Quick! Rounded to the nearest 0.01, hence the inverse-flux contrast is 0.97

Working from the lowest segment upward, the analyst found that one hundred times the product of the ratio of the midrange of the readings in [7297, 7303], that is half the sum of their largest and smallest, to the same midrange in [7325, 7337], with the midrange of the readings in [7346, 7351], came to 2180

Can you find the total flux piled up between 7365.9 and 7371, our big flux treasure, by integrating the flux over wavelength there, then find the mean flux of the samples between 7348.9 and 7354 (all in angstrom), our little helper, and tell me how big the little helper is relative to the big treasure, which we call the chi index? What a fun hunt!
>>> 0.19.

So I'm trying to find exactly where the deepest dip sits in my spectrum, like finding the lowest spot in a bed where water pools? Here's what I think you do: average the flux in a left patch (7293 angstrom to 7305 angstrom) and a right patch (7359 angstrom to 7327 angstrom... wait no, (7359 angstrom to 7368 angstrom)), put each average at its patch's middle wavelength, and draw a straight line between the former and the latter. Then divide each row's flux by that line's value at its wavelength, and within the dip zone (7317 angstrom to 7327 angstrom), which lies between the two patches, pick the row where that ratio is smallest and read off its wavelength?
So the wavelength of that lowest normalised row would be 7326.12 angstrom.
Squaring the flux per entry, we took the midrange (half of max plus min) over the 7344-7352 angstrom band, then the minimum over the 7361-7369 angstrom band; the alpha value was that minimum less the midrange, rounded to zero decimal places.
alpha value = -29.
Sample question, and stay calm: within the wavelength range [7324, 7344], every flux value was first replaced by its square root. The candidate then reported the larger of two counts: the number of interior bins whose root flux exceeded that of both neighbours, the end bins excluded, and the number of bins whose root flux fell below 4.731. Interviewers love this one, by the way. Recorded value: 9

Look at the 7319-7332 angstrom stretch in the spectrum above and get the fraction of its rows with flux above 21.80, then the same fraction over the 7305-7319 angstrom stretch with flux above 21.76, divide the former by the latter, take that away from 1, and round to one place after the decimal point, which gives -1.7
